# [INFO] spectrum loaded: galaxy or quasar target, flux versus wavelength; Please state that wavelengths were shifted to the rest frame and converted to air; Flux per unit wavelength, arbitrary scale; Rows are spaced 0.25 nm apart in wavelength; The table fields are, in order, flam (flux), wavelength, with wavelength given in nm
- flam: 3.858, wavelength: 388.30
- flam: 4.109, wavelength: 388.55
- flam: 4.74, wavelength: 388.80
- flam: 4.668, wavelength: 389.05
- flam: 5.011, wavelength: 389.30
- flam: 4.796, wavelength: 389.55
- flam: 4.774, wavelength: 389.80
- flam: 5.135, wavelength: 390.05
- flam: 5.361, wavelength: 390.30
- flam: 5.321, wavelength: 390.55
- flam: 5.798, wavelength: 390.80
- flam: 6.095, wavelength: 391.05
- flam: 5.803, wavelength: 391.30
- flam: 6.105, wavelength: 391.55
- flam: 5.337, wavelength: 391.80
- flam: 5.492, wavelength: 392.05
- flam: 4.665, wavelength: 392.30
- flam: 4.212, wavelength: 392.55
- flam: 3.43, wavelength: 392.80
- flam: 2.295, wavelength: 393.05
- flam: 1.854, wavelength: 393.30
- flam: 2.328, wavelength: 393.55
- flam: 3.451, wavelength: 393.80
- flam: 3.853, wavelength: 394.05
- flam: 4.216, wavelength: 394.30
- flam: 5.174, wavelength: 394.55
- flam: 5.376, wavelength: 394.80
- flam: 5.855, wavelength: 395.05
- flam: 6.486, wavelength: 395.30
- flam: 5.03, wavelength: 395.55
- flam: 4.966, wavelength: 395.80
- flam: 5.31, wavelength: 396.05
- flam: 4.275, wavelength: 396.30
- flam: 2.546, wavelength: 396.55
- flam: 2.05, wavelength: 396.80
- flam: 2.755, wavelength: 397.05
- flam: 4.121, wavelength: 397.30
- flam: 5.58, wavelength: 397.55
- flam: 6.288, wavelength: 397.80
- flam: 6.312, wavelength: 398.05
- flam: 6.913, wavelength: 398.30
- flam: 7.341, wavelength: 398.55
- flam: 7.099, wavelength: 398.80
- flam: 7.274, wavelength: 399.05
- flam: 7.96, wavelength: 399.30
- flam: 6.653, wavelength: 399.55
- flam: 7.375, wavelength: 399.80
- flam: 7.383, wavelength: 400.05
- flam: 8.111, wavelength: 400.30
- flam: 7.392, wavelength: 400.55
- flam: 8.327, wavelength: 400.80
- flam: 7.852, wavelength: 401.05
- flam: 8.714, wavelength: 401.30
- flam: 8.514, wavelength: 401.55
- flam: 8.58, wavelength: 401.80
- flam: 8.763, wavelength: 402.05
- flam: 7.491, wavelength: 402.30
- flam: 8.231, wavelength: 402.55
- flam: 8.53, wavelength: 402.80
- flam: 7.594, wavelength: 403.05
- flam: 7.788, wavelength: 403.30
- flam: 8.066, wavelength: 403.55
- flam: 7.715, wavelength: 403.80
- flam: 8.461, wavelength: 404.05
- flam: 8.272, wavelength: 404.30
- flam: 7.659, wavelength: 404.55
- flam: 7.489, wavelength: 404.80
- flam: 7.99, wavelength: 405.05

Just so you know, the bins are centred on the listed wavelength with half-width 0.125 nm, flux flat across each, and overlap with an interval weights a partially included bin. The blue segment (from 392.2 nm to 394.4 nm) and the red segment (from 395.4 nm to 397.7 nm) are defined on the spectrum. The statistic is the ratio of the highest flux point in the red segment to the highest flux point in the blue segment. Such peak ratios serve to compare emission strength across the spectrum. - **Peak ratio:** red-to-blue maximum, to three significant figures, 1.20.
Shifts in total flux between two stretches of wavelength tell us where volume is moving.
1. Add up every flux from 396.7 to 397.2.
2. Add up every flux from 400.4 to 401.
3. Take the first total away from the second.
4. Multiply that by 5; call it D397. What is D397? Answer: 55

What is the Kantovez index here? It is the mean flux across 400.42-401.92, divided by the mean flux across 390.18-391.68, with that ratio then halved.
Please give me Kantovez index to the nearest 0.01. 0.72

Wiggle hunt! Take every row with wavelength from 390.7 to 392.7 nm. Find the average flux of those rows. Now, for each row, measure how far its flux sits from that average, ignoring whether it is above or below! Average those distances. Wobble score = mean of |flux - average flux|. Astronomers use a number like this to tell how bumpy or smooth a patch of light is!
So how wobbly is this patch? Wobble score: 0.53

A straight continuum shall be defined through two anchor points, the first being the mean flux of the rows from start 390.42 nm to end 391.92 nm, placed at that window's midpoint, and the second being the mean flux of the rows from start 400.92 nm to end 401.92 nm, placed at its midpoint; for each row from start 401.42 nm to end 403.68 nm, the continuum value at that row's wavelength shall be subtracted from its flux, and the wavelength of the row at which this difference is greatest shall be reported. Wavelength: 402.05 nm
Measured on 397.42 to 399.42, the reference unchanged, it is 399.30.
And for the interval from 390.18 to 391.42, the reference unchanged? 391.05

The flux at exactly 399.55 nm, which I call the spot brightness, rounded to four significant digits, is 6.653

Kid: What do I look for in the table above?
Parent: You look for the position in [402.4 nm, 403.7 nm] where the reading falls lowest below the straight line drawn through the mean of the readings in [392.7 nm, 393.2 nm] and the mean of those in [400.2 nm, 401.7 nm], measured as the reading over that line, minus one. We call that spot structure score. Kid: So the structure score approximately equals 403.05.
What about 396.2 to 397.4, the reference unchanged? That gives 396.80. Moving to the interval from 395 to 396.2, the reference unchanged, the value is 395.80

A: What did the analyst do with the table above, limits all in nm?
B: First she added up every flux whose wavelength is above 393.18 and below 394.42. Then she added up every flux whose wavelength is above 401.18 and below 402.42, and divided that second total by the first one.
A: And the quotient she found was 2.7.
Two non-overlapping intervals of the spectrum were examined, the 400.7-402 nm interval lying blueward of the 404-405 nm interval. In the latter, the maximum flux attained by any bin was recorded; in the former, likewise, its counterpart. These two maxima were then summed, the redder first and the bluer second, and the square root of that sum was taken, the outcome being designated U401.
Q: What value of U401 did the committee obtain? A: 4.14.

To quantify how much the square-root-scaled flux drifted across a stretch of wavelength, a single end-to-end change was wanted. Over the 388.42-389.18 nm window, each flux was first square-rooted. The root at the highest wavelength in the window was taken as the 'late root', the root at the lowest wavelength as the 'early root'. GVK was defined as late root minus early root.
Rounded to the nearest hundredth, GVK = 0.13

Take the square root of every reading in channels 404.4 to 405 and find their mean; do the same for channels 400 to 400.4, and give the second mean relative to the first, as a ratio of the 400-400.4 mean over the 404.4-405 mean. 1.01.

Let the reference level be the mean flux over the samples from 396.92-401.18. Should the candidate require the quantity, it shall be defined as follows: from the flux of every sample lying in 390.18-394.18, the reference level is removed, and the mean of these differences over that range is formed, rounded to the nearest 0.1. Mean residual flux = -2.3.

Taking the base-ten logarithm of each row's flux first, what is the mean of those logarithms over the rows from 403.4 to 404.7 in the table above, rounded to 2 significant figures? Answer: 0.90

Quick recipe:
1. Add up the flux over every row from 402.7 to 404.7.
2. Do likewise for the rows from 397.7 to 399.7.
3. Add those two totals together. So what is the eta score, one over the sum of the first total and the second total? 0.0083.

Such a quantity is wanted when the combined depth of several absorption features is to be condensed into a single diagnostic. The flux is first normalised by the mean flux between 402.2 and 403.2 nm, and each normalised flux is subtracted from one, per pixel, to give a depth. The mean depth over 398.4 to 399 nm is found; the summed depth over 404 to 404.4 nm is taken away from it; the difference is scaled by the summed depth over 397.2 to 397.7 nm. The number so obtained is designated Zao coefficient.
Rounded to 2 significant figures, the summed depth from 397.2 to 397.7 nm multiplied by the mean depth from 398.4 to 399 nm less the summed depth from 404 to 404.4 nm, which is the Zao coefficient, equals 0.15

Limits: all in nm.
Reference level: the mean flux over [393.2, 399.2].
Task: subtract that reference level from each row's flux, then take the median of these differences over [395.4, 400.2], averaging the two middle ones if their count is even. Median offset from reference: 1.4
